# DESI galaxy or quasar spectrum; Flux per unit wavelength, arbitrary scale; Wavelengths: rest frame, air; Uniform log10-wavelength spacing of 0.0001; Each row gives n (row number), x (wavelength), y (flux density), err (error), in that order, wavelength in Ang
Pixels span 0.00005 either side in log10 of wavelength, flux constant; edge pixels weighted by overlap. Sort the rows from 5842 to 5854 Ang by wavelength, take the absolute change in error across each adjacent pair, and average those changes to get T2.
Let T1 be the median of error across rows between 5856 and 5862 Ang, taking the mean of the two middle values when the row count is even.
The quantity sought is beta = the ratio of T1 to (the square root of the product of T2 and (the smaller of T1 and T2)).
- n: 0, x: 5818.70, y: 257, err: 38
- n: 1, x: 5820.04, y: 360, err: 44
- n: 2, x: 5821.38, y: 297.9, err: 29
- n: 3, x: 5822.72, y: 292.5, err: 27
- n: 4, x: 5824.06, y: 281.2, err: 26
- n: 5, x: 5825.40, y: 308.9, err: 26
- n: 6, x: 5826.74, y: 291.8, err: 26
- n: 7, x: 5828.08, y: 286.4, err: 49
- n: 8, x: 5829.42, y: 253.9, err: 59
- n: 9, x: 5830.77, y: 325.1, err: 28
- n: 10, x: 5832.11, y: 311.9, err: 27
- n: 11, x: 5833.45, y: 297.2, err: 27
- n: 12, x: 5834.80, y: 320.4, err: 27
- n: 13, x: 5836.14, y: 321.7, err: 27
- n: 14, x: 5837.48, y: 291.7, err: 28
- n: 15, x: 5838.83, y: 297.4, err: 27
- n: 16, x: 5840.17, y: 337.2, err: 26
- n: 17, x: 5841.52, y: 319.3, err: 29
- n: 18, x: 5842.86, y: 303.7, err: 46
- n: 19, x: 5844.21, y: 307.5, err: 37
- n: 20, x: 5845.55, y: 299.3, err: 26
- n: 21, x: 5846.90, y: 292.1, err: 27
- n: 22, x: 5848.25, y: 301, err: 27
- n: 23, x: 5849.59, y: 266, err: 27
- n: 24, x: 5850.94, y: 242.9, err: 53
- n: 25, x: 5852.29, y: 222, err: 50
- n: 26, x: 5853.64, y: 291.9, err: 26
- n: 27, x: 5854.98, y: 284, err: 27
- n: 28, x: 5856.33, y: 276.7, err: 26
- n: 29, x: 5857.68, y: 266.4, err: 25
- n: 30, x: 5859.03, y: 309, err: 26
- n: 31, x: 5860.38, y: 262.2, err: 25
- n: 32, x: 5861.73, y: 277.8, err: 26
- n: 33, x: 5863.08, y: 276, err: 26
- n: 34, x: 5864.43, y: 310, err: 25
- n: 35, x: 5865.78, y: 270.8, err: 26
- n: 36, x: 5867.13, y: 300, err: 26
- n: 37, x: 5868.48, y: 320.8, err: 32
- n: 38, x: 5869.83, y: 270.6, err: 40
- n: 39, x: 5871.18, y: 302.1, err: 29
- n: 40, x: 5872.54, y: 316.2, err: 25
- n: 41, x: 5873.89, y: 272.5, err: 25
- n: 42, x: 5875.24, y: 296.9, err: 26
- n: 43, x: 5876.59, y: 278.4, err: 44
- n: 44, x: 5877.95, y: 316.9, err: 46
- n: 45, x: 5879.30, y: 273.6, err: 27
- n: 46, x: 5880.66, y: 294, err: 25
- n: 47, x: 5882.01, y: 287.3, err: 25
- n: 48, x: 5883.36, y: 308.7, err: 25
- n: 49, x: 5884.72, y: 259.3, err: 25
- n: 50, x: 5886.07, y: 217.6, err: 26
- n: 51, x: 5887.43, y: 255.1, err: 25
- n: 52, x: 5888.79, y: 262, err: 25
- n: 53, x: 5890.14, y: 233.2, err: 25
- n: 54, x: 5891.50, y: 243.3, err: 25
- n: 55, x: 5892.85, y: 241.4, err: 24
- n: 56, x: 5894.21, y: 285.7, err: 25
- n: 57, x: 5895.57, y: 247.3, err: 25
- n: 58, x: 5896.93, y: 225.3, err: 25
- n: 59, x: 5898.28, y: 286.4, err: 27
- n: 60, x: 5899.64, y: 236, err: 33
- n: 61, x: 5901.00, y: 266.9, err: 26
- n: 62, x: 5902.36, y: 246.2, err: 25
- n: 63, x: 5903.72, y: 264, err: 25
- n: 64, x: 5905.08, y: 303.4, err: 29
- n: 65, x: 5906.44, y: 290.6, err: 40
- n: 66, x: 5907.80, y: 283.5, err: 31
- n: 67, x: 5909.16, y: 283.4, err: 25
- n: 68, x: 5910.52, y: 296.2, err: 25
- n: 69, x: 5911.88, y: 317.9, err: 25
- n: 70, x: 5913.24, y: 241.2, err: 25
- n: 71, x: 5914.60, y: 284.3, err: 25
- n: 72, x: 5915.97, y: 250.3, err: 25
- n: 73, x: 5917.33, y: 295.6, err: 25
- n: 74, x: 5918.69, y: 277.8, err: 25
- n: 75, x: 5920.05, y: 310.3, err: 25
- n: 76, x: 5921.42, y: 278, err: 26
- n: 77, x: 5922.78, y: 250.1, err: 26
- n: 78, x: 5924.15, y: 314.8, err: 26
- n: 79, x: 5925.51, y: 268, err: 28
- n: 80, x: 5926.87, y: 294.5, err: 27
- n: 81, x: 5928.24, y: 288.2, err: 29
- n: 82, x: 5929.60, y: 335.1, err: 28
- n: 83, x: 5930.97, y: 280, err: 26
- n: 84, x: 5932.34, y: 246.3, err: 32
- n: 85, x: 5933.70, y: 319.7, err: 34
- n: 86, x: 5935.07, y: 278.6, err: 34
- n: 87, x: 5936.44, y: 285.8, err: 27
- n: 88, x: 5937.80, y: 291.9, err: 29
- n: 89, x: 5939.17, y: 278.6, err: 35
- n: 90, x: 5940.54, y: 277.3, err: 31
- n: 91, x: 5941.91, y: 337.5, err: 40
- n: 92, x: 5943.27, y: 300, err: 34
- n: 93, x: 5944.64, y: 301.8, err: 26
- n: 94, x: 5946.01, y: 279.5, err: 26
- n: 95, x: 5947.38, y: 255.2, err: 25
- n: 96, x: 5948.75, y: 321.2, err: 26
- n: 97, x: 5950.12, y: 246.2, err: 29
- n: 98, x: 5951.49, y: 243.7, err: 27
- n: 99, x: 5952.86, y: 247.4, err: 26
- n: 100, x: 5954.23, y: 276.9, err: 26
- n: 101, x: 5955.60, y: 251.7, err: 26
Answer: 3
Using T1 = 26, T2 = 9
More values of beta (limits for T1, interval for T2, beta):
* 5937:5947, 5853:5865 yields 35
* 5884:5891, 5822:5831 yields 2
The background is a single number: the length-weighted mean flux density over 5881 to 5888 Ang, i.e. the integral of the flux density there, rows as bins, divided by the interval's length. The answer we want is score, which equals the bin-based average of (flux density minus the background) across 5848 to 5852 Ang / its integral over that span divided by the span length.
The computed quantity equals -5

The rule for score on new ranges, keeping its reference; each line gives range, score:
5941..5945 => 45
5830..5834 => 43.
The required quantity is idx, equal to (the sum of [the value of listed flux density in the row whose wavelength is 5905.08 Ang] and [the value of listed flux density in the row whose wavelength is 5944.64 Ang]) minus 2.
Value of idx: 603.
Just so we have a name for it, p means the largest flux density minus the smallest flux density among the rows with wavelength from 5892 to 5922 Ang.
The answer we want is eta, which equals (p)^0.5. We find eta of 9.6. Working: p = 93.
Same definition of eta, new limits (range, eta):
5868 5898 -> 10.2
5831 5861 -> 10.7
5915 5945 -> 9.5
